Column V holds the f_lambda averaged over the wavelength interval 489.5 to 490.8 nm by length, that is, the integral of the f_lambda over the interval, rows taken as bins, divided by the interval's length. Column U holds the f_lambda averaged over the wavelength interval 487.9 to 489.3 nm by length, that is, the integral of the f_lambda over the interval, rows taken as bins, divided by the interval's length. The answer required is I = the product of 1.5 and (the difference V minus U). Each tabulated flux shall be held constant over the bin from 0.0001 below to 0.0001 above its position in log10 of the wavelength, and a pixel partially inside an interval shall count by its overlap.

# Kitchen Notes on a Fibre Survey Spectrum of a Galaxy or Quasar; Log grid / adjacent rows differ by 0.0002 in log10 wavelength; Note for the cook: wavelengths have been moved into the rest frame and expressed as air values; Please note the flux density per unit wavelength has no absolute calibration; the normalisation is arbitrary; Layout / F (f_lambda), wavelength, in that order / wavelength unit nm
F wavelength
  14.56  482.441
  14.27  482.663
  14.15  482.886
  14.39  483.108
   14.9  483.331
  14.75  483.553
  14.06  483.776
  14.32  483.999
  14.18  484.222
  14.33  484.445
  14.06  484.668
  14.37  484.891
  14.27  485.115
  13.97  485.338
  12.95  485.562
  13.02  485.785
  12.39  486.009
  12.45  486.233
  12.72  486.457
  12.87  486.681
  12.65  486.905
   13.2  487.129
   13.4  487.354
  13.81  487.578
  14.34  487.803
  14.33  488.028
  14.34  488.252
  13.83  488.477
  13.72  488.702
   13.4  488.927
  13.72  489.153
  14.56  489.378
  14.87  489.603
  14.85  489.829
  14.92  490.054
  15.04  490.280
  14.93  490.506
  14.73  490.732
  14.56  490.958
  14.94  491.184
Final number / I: 1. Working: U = 13.91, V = 14.9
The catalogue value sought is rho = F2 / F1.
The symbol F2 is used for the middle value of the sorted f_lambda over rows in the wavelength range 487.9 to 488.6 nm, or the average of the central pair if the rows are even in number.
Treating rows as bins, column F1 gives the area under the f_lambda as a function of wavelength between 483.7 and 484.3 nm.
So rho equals 1.68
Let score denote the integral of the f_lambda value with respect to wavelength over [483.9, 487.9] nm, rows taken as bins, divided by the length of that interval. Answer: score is 13.51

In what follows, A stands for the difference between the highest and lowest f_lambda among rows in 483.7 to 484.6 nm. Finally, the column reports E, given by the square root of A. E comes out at 0.52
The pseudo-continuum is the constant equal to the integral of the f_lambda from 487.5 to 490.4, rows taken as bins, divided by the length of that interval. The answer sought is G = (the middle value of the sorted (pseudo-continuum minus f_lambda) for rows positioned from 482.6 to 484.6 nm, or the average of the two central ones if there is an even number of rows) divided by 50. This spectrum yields -0.0005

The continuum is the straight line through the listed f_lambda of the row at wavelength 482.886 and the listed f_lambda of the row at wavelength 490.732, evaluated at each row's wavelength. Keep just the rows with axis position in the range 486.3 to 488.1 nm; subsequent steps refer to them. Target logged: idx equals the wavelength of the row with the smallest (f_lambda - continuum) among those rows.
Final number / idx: 486.905 nm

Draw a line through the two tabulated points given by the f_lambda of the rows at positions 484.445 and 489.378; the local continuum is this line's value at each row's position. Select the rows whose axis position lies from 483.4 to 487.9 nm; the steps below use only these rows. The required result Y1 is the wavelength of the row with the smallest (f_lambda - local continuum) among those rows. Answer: 486.009 nm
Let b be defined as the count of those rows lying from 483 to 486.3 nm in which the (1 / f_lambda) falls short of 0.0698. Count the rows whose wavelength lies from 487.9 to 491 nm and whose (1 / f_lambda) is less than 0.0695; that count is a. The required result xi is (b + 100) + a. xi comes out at 113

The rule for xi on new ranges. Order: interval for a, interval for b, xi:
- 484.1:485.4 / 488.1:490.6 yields 107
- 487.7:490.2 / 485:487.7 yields 104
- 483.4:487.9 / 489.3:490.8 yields 108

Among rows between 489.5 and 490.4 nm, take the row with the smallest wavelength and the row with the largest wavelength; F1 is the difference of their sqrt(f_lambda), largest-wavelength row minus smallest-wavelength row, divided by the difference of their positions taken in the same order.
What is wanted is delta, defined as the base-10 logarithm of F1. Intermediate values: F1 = 0.03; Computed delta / -1.5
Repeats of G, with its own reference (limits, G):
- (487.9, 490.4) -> -0.0009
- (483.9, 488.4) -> 0.0081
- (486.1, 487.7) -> 0.0285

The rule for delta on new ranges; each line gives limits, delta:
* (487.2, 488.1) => -0.7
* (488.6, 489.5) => -0.8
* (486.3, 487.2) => -1.0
